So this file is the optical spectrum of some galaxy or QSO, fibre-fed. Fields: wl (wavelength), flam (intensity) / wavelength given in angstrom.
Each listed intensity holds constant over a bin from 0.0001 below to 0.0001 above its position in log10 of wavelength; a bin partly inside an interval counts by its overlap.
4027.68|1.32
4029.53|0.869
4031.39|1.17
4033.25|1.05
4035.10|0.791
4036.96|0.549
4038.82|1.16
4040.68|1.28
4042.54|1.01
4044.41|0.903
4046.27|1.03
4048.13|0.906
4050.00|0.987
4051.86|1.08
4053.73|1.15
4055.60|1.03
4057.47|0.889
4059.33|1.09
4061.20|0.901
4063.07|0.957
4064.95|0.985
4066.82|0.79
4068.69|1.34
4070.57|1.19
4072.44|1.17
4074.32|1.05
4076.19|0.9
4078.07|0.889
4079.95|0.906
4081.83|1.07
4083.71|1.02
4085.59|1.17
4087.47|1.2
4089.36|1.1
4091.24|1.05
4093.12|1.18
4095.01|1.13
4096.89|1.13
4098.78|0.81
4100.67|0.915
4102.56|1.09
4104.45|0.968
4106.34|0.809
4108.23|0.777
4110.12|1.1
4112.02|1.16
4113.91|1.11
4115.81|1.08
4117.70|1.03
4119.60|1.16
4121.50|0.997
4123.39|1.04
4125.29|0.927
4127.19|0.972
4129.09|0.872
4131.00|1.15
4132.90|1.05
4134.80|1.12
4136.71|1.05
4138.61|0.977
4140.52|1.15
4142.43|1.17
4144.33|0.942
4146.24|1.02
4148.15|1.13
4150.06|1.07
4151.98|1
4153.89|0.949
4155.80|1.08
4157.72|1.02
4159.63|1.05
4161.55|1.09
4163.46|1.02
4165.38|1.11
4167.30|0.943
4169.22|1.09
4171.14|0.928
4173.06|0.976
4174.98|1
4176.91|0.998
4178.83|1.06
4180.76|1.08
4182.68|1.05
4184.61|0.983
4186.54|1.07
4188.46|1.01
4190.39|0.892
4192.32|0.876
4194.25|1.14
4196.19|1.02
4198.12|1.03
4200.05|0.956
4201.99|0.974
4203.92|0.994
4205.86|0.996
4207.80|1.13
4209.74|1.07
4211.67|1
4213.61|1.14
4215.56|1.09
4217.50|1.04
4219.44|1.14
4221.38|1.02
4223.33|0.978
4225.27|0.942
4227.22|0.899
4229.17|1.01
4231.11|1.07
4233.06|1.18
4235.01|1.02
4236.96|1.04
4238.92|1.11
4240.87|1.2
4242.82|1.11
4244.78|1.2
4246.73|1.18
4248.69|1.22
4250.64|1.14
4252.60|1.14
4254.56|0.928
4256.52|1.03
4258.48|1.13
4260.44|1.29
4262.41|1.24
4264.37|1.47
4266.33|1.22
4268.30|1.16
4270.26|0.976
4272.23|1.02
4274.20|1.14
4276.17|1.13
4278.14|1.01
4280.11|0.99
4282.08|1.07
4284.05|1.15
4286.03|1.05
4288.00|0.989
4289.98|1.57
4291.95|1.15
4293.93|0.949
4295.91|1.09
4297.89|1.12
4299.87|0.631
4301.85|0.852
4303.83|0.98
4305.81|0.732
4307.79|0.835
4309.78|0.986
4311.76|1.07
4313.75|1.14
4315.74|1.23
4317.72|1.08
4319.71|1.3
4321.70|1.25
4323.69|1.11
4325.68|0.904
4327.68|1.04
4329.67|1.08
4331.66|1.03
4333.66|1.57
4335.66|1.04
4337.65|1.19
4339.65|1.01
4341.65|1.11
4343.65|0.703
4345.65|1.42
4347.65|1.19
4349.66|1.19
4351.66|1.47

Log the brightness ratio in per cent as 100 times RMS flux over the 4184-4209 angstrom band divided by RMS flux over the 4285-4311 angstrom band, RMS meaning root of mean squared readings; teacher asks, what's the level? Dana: 99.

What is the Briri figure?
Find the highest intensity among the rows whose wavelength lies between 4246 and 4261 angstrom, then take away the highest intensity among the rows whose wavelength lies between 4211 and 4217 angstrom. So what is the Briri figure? 0.15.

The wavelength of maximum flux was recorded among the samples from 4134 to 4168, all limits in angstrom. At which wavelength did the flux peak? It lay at 4142.43 angstrom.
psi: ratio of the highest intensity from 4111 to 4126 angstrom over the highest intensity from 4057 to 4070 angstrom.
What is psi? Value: 0.87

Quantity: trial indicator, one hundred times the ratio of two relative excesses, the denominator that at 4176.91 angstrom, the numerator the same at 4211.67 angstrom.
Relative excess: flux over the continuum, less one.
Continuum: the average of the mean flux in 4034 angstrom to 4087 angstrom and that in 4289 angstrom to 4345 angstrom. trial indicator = 95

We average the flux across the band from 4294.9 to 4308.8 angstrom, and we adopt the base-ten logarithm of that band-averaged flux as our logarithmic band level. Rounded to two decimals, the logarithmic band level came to -0.05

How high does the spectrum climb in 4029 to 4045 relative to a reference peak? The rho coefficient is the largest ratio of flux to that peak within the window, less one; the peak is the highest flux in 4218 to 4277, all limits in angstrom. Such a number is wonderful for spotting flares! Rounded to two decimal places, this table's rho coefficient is -0.13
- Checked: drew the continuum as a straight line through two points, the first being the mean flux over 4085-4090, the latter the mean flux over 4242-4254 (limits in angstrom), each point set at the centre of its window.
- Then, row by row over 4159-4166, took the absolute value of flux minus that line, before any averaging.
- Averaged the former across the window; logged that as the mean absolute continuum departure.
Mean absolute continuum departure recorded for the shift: 0.09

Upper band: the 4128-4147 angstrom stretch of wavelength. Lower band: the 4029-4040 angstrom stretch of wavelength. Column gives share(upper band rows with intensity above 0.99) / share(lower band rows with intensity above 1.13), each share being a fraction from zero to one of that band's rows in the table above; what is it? 2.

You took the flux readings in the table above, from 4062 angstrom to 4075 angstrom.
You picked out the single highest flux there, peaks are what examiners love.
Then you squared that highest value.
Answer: 1.80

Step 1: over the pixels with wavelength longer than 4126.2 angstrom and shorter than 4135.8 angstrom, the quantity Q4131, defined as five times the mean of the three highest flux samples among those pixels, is 5.5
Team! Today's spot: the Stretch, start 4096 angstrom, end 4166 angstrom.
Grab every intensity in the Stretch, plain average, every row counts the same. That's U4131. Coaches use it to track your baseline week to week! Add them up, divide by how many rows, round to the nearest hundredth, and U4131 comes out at 1.03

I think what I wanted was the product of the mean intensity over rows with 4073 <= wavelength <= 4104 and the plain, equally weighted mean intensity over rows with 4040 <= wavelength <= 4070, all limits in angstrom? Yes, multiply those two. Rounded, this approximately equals 1.06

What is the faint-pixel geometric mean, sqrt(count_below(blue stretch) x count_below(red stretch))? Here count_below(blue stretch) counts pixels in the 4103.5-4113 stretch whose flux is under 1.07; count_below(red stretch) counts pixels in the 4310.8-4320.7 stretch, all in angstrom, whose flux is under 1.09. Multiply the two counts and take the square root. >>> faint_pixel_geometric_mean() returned 2.4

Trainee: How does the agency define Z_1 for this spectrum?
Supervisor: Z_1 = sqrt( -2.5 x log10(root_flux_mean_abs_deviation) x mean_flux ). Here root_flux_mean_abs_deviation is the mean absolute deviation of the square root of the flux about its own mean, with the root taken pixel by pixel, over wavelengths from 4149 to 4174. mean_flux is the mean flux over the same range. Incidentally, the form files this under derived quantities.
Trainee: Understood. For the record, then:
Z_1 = 2.02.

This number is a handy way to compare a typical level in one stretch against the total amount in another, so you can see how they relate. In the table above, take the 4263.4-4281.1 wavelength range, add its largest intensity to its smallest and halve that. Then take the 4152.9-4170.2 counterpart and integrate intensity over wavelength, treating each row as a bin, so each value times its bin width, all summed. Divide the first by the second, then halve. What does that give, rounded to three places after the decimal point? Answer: 0.034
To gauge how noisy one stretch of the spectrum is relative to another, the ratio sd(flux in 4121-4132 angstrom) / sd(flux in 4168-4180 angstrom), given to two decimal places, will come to 1.65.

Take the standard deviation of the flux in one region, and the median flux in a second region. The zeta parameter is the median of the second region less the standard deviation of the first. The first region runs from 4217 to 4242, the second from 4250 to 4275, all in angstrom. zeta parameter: 1.05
